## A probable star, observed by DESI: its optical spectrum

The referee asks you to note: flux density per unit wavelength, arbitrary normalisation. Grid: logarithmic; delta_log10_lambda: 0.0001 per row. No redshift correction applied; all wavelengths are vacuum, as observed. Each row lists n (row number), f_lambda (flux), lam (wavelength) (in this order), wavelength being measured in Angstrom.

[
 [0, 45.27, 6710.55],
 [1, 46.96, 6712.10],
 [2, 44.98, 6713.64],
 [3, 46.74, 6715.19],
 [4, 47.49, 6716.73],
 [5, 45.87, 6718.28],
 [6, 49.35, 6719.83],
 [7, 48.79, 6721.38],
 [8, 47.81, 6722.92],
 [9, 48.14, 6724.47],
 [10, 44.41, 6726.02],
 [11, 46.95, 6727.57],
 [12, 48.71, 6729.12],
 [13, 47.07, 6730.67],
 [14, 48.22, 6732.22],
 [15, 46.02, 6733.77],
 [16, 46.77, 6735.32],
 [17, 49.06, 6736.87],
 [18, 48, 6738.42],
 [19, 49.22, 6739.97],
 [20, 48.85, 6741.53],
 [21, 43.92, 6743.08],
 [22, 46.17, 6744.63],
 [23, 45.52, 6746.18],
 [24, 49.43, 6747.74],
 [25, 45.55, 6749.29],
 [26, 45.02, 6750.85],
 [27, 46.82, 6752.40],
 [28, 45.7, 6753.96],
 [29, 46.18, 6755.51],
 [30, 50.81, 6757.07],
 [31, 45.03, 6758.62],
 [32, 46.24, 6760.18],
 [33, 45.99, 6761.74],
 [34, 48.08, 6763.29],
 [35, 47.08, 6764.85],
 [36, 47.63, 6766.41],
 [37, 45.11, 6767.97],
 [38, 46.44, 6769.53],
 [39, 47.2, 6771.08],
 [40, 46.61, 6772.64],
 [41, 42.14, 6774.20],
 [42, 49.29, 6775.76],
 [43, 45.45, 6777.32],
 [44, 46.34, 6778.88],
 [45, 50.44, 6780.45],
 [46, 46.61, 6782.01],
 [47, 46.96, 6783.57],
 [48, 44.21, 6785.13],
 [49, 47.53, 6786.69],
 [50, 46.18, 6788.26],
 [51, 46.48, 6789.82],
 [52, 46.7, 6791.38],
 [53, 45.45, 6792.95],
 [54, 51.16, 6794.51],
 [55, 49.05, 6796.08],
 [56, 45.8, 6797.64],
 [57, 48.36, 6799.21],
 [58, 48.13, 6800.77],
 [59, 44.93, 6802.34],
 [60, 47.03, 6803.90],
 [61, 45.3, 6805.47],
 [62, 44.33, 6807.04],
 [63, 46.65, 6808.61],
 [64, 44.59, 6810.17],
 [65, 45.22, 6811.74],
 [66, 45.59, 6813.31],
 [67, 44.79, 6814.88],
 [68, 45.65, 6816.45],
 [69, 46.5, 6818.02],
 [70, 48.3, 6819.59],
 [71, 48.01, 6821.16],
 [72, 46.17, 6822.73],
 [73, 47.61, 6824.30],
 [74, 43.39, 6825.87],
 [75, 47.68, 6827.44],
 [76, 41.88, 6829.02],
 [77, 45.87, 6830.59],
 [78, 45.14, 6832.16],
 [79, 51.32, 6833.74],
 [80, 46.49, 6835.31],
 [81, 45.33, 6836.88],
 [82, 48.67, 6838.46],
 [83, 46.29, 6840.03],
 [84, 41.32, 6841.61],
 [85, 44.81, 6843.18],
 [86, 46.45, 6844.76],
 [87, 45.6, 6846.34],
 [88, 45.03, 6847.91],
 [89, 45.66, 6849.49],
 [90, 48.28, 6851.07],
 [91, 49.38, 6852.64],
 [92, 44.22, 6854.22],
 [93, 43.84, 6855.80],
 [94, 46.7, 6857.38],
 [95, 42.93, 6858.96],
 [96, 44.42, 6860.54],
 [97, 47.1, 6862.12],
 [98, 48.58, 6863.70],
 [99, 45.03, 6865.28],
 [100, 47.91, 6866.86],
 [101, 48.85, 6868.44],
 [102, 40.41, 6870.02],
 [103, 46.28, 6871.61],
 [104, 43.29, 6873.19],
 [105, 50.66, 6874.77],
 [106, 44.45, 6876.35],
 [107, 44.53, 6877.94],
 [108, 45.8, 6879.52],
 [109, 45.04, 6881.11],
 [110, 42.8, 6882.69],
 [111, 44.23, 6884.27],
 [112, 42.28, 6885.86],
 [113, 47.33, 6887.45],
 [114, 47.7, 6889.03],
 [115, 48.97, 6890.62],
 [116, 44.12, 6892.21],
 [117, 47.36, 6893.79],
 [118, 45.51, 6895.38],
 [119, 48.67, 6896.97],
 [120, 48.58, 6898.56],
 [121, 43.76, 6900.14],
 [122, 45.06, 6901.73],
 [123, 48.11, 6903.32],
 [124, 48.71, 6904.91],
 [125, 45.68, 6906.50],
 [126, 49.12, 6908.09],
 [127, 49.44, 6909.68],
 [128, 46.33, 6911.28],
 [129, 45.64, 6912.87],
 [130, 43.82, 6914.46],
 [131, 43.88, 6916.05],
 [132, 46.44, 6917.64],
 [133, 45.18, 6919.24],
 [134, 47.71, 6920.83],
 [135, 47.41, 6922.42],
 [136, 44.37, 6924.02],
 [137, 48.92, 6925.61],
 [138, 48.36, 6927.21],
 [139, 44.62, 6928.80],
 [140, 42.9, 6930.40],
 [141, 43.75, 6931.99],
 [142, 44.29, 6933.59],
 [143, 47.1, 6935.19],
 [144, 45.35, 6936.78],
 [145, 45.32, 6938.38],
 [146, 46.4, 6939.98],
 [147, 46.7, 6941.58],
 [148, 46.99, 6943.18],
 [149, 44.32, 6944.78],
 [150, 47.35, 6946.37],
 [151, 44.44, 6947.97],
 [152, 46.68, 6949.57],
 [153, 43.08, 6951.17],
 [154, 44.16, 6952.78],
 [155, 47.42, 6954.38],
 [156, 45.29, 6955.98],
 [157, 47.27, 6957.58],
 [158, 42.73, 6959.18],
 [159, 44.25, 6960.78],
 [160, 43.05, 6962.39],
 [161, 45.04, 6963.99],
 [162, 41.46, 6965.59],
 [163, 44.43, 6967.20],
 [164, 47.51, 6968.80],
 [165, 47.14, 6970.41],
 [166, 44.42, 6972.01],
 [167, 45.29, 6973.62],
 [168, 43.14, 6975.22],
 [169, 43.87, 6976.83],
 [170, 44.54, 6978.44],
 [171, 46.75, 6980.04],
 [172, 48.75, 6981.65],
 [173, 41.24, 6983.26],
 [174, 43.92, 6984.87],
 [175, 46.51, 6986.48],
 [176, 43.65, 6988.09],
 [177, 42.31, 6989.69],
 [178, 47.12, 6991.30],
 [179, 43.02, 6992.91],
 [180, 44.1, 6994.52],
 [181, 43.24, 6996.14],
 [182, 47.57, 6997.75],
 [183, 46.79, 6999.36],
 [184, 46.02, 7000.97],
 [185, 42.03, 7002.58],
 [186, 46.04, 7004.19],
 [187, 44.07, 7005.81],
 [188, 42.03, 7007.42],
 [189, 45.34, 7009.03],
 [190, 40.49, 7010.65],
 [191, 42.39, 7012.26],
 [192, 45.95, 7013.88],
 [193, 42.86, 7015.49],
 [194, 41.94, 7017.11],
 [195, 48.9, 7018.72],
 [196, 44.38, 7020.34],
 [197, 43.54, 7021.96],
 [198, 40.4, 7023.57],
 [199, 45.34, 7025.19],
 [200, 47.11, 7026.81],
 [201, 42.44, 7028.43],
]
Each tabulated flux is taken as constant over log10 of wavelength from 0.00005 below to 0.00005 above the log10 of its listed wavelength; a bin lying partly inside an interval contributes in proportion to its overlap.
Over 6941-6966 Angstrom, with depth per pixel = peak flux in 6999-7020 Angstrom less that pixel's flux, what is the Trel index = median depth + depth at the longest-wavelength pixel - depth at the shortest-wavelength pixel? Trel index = 9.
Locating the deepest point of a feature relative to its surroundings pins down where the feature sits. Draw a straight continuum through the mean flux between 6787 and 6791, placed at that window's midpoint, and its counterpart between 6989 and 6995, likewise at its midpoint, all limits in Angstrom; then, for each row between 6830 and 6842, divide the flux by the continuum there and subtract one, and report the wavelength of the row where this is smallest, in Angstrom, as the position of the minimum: 6841.61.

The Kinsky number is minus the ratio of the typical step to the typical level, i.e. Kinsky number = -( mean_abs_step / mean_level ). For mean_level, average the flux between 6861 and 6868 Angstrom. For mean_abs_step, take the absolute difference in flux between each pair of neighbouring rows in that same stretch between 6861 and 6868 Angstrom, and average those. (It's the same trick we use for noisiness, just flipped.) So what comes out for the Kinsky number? -0.056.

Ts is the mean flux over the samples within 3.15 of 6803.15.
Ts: 46.3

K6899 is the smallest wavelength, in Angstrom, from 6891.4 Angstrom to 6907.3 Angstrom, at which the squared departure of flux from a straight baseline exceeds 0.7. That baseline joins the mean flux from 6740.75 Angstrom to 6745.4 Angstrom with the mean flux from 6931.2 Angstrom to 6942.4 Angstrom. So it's 6892.21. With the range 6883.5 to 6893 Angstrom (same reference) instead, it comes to 6884.27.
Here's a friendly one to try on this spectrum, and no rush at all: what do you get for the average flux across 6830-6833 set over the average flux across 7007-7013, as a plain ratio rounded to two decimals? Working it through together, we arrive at 1.07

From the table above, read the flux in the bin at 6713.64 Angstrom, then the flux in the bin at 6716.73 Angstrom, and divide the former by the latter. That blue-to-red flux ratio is 0.95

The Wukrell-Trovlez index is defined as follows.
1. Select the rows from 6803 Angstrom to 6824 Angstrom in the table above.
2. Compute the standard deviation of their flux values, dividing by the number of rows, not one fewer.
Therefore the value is 1.2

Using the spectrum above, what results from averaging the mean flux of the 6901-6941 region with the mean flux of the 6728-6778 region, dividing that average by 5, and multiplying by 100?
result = 930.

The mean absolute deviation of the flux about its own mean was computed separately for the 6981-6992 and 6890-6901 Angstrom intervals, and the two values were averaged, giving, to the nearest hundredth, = 2.11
